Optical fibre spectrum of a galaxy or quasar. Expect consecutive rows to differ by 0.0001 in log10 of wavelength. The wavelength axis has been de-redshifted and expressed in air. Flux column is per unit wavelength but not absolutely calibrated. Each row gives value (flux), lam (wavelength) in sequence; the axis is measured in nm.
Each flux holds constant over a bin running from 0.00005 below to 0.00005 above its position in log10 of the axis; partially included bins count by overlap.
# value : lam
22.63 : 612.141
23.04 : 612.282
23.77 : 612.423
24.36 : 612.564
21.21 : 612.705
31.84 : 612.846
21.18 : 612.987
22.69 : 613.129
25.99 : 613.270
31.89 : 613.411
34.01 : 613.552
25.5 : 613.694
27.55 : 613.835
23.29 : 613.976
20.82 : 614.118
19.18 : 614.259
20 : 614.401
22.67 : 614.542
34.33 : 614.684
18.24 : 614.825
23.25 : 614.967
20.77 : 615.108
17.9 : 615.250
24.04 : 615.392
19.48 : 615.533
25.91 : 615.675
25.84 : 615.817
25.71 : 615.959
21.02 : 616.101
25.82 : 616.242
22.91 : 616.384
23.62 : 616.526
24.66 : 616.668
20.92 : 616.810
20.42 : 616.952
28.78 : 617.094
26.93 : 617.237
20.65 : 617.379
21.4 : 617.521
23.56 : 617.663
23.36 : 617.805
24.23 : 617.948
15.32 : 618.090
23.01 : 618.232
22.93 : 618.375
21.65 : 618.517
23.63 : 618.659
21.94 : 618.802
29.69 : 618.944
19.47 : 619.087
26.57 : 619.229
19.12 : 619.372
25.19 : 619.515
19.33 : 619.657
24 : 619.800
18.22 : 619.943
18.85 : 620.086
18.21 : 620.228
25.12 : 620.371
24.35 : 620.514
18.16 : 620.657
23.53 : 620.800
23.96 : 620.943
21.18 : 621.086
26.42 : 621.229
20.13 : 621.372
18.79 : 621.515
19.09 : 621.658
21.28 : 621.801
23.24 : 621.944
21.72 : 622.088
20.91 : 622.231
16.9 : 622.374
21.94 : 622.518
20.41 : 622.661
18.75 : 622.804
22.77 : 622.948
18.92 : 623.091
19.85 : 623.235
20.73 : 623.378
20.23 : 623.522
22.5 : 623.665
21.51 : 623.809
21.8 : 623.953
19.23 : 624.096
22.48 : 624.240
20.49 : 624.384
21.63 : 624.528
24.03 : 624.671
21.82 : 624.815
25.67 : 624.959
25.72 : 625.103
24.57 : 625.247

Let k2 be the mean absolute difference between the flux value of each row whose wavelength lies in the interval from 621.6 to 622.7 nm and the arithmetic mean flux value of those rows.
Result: 1.4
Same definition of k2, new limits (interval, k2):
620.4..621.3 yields 2.2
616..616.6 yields 1.4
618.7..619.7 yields 3.5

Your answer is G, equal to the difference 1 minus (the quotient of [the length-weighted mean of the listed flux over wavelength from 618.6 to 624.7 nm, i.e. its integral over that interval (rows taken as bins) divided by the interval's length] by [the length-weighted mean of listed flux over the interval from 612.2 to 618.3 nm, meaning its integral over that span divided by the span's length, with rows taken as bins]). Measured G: 0.09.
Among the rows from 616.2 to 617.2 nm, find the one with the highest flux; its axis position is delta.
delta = 617.094 nm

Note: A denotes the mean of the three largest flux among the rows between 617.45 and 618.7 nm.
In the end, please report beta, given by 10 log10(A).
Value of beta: 13.8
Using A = 23.8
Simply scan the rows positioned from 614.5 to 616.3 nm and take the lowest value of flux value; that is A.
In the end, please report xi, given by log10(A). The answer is 1.253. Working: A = 17.9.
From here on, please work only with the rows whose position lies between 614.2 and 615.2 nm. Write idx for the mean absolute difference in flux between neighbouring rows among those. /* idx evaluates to 6.5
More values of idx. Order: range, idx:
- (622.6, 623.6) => 2.0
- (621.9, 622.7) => 2.6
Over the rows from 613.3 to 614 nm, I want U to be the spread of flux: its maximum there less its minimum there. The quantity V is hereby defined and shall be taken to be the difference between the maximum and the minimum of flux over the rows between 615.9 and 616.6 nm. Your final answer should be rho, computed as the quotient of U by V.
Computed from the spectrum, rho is 2.2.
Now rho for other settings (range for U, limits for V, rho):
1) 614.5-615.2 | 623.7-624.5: 5.0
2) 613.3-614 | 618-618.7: 1.3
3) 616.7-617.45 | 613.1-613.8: 0.7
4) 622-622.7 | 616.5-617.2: 0.6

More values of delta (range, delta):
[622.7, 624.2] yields 622.948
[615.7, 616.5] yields 615.817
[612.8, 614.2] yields 613.552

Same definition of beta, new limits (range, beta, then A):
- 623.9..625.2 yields 14.0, 25.1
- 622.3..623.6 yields 13.4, 21.8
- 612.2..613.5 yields 14.8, 29.9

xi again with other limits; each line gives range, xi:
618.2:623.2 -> 1.228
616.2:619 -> 1.185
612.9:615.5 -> 1.253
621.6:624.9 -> 1.228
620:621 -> 1.259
